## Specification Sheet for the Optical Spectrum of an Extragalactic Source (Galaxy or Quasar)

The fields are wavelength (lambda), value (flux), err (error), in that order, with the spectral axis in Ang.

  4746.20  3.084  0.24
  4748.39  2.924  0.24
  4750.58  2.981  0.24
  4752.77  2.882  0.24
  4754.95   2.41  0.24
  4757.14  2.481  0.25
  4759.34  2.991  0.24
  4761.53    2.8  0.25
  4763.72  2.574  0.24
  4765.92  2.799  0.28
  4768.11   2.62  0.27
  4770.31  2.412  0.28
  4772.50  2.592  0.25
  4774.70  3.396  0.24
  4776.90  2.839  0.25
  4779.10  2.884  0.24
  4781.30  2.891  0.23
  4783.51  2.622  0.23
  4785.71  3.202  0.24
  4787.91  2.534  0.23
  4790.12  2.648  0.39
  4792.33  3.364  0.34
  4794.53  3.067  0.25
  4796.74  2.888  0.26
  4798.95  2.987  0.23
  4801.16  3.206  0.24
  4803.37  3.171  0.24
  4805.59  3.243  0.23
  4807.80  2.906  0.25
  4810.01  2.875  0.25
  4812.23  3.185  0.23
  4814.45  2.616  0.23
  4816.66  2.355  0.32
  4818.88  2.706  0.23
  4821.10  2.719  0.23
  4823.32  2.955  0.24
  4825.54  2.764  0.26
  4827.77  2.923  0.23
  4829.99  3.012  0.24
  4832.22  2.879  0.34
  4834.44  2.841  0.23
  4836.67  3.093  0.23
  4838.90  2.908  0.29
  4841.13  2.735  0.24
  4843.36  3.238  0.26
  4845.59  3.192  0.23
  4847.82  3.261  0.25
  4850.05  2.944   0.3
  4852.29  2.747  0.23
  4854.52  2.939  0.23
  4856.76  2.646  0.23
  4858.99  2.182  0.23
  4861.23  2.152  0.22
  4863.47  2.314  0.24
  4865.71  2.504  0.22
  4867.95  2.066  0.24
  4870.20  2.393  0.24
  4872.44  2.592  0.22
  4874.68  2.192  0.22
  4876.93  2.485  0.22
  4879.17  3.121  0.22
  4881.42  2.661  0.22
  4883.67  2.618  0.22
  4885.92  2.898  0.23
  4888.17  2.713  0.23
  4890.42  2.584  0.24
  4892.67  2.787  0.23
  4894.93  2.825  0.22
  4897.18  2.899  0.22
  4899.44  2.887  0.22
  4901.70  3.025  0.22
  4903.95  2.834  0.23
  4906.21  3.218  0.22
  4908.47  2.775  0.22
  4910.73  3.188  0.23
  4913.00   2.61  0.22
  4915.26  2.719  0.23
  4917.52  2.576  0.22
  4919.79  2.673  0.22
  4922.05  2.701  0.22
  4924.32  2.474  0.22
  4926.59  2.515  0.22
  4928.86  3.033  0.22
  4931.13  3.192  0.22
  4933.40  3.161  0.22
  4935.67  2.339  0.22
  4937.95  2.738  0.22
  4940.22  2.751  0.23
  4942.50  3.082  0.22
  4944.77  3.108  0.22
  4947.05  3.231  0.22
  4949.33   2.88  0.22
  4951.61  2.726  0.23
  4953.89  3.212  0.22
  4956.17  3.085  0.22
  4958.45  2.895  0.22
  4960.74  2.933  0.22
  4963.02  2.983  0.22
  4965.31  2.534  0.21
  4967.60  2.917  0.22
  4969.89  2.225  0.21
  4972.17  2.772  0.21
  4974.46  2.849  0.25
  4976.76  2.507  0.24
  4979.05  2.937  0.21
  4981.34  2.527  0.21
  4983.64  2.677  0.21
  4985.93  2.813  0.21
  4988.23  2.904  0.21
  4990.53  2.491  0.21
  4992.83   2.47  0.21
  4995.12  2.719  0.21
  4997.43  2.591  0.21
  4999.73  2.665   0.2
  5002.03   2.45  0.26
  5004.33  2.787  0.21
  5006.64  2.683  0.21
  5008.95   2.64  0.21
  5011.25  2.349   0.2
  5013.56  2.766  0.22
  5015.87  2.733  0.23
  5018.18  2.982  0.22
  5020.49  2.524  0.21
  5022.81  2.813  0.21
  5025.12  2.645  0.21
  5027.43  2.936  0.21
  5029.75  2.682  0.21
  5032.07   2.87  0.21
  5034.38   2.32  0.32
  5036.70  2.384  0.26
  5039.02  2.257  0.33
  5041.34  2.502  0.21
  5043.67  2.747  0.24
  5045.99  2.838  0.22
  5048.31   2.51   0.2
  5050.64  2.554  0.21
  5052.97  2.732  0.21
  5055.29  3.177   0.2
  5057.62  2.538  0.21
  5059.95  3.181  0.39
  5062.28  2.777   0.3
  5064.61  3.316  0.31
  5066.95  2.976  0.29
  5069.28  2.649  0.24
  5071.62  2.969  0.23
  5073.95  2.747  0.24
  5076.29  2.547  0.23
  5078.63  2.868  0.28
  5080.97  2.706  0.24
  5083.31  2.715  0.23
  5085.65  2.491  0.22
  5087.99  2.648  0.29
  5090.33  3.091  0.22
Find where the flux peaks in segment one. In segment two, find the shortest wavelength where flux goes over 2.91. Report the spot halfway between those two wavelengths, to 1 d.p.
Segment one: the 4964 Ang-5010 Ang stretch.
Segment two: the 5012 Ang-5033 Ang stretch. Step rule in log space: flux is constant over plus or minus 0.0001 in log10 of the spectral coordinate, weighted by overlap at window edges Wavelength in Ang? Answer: 4998.6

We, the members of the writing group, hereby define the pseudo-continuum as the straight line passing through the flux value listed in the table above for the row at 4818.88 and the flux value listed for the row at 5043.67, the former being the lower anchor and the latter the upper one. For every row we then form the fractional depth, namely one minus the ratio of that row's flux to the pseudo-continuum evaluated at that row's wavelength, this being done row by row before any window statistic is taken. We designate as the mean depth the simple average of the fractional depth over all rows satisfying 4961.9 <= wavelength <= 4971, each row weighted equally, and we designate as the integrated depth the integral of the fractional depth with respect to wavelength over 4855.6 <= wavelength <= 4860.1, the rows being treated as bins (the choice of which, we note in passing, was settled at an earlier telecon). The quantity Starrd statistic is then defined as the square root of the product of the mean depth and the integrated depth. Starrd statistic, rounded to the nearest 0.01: 0.11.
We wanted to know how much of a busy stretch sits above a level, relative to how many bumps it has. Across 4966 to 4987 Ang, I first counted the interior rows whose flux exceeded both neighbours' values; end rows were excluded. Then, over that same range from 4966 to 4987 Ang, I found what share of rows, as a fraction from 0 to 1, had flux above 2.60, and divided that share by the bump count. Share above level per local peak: 0.333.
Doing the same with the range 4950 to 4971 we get 0.259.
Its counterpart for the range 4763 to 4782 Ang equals 0.333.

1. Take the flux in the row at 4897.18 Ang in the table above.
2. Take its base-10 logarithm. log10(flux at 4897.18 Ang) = 0.462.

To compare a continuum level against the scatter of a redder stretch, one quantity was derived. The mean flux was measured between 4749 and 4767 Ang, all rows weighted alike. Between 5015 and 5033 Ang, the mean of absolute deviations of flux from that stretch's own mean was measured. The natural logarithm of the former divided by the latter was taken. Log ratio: 3.07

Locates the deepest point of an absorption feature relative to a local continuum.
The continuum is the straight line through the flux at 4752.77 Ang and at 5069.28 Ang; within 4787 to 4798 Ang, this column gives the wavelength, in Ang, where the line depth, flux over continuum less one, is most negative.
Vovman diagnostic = 4787.91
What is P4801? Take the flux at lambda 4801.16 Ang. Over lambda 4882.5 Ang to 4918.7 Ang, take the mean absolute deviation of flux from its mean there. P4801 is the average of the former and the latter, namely 1.68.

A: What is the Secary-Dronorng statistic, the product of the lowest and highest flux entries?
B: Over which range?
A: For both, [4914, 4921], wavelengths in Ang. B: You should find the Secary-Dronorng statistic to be 7.00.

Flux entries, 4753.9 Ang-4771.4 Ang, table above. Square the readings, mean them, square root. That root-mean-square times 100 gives 264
